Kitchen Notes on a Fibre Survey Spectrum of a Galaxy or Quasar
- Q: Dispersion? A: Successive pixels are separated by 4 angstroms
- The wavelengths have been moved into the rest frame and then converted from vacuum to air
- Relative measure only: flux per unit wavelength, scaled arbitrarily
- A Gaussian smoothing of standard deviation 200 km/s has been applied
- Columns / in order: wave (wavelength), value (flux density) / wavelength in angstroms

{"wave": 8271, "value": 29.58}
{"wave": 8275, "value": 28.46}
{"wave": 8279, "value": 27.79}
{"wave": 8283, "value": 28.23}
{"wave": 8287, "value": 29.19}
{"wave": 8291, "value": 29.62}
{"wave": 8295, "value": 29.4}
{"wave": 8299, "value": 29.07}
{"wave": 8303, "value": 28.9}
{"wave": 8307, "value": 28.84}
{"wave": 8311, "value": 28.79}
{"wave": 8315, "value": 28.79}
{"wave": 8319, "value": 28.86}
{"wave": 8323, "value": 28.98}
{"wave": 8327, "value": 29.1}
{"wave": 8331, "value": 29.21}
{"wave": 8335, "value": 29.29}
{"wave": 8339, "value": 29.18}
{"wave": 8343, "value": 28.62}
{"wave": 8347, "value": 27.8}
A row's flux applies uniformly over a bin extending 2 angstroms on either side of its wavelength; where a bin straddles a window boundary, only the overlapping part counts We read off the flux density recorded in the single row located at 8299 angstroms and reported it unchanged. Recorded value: 29.07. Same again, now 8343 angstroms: 28.62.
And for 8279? 27.79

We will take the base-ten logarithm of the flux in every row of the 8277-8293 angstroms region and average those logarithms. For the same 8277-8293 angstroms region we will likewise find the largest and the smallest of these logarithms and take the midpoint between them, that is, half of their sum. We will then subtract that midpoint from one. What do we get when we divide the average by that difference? -3.18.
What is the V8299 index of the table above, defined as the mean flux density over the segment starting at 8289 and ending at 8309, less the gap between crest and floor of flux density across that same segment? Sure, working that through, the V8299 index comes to 28.39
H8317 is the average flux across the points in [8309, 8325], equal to 28.9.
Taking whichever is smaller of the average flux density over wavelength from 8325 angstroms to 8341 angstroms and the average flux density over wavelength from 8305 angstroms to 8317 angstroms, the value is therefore 28.8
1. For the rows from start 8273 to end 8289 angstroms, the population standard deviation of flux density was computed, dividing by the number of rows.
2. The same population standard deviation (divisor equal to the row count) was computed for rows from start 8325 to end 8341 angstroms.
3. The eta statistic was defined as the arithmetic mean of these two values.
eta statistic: 0.29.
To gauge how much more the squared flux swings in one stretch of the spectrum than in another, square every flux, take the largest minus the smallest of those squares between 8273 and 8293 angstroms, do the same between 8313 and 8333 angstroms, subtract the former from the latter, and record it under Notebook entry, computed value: -81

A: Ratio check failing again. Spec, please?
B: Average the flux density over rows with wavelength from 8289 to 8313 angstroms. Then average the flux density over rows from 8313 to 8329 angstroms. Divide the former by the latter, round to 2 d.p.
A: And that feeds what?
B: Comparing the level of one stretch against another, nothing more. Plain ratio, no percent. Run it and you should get 1.01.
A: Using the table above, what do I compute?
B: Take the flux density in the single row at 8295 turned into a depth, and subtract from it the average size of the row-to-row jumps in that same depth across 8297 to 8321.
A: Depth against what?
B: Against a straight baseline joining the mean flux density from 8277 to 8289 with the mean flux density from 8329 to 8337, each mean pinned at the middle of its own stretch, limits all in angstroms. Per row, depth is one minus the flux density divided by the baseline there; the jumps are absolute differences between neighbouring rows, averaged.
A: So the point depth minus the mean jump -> -0.032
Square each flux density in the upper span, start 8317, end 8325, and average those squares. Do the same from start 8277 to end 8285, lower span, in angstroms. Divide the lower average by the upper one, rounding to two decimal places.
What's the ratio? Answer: 0.94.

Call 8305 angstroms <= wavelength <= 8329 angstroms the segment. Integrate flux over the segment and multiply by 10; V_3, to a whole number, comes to 6934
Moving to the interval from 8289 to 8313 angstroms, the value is 6985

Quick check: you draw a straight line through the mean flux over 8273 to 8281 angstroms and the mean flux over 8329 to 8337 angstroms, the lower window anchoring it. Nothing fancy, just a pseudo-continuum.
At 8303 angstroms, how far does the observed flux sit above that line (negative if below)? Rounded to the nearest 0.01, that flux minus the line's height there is 0.25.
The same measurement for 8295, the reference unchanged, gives 0.91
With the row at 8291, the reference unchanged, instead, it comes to 1.21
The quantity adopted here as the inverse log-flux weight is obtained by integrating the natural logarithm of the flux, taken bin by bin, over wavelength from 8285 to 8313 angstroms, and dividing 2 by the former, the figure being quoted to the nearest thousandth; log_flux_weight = 0.021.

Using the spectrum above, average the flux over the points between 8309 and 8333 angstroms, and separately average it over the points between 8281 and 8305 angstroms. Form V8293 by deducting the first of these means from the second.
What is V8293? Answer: 0.1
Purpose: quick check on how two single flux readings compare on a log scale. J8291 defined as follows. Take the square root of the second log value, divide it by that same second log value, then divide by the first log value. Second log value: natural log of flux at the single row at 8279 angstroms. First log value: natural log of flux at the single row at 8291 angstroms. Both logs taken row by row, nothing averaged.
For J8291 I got 0.162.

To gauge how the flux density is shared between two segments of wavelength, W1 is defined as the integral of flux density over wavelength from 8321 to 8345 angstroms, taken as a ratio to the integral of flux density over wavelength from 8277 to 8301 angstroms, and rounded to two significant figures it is 1.0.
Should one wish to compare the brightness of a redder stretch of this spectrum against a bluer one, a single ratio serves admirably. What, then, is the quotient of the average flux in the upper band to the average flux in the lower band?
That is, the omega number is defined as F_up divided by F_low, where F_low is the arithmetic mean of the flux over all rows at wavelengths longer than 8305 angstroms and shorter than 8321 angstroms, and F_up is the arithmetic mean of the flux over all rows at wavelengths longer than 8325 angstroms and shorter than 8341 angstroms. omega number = 1.01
